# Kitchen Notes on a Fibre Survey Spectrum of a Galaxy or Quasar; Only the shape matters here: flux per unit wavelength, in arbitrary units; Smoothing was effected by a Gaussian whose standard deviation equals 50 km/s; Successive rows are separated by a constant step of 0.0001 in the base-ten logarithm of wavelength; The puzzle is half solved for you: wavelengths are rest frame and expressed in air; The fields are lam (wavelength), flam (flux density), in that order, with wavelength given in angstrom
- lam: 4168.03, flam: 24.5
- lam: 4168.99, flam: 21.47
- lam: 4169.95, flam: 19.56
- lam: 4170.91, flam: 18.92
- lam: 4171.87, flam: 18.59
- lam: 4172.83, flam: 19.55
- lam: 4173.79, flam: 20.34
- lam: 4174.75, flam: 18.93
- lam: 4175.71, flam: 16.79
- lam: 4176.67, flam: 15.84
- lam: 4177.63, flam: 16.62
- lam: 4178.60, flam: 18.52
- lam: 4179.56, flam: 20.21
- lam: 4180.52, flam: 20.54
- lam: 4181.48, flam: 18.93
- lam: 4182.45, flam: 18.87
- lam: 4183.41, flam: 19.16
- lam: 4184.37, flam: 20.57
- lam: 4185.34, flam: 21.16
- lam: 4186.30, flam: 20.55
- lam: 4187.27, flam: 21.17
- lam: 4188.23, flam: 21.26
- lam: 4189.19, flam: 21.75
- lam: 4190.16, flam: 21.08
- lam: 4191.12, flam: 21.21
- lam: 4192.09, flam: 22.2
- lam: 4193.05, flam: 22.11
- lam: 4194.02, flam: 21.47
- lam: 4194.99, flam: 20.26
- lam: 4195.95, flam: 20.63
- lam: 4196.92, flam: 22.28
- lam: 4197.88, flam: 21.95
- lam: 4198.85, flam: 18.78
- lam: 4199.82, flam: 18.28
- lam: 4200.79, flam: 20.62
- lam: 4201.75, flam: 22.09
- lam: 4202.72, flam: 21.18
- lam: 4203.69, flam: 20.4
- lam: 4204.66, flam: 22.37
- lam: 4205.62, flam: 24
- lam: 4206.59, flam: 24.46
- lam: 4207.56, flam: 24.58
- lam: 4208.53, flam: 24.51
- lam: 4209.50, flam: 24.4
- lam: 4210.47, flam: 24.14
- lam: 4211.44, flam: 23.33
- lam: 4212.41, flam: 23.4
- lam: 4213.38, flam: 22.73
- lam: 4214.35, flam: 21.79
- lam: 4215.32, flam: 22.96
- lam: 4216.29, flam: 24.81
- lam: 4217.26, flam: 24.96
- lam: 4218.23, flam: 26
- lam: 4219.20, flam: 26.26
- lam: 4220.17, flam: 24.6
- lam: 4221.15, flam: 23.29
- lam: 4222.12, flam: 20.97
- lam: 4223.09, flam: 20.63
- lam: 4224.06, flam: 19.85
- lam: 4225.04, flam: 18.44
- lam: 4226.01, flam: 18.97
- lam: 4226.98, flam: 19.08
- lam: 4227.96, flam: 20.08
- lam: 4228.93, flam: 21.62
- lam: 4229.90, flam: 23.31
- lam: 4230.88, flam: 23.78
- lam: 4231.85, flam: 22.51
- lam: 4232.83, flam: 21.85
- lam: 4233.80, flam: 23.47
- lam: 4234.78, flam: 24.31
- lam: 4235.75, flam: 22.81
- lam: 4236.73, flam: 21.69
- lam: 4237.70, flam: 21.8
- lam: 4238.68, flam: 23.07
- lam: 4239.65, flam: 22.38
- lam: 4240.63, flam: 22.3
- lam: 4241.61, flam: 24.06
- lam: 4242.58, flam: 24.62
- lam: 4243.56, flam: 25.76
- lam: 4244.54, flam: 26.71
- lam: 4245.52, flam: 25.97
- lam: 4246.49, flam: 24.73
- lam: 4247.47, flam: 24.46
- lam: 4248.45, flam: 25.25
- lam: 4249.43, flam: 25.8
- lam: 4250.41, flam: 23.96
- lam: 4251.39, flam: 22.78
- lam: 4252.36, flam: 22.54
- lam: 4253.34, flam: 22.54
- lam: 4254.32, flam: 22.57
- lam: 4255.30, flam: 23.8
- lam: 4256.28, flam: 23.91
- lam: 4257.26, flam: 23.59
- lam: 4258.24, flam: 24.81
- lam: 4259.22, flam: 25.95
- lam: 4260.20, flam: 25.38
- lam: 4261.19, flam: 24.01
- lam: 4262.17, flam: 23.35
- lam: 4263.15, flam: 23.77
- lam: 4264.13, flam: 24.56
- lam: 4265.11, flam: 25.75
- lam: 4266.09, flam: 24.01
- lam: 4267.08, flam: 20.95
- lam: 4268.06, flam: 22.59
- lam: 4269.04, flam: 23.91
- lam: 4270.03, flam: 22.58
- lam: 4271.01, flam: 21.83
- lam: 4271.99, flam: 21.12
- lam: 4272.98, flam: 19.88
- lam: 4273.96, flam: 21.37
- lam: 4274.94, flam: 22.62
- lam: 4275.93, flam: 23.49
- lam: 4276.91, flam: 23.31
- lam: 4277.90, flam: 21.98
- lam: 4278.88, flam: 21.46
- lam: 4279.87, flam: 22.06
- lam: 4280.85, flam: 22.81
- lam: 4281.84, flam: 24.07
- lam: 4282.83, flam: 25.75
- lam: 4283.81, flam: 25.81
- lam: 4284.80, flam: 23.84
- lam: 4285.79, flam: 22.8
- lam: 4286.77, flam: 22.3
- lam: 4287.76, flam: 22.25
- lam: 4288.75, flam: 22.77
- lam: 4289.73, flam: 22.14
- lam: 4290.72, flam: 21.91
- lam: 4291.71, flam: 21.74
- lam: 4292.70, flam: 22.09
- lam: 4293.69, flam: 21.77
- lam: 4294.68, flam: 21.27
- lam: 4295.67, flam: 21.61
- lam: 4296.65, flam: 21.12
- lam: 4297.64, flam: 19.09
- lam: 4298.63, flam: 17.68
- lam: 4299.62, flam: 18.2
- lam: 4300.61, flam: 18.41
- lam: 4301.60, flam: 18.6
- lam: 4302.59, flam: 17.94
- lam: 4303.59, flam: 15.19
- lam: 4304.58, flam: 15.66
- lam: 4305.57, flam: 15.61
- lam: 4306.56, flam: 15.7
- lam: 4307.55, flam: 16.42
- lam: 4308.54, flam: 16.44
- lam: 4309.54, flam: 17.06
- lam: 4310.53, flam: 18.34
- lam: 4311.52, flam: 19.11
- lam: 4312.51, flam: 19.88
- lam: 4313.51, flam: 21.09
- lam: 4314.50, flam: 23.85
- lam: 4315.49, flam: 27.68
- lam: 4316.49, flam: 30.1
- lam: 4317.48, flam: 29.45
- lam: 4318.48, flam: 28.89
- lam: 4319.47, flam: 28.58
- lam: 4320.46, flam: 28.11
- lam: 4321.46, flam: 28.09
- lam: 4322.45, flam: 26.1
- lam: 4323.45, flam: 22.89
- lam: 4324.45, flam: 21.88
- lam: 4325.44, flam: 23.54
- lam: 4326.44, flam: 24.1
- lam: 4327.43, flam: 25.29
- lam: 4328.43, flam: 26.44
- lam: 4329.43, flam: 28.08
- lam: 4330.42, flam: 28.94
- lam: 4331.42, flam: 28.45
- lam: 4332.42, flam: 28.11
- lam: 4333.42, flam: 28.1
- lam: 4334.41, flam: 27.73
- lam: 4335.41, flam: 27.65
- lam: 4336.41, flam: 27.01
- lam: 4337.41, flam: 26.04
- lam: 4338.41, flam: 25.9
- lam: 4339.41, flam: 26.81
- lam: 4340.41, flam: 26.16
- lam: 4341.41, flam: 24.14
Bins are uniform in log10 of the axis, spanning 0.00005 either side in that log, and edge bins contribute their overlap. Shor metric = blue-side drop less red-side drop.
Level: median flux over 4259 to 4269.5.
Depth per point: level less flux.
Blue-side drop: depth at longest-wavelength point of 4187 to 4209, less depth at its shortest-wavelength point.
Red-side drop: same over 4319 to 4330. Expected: -4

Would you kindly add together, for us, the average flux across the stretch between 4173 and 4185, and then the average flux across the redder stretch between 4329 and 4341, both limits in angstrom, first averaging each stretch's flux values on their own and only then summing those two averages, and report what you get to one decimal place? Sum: 46.2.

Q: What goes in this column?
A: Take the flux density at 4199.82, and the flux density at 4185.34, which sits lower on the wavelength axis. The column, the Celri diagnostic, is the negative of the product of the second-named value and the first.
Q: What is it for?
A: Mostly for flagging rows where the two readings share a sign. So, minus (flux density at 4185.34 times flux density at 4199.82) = -387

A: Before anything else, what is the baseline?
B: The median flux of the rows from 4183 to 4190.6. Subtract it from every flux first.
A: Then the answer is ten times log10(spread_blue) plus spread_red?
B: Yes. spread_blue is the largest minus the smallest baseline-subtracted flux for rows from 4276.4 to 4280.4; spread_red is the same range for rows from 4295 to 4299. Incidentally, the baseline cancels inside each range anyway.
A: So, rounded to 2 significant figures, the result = 6.6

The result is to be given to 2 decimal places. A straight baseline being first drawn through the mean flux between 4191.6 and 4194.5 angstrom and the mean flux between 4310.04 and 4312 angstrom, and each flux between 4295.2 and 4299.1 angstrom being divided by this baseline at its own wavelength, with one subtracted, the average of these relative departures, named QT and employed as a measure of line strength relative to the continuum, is 0.04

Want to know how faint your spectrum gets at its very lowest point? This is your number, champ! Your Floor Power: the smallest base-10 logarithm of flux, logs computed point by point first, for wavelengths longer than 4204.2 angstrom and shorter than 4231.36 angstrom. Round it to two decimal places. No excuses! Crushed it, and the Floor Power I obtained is 1.27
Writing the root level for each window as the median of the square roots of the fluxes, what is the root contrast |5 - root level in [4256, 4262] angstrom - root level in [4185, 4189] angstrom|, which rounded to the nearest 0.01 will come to 4.54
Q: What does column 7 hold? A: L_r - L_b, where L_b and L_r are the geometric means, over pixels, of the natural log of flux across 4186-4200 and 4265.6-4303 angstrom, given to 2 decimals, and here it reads 0.04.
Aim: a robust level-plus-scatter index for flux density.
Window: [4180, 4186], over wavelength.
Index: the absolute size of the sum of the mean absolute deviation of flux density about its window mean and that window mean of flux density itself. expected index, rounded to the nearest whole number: 21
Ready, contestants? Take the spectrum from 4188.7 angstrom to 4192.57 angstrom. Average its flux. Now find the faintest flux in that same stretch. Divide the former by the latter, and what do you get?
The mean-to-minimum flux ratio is 1.023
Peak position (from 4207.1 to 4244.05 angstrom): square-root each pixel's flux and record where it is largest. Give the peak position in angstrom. 4219.20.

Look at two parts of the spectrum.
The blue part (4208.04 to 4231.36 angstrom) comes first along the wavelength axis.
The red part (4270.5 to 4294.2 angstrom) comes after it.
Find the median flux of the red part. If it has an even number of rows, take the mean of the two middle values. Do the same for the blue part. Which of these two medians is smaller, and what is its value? 22.2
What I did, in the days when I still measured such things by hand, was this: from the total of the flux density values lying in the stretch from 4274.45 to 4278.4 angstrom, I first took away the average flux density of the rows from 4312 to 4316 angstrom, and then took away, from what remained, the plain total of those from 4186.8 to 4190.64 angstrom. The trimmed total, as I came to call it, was -17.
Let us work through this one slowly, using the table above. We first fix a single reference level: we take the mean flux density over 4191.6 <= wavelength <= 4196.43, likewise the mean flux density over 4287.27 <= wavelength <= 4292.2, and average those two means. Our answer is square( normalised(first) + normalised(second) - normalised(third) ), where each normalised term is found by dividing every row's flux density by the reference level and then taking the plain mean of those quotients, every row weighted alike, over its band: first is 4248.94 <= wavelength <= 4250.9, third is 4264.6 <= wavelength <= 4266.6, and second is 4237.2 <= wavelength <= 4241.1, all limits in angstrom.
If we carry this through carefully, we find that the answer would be 1.1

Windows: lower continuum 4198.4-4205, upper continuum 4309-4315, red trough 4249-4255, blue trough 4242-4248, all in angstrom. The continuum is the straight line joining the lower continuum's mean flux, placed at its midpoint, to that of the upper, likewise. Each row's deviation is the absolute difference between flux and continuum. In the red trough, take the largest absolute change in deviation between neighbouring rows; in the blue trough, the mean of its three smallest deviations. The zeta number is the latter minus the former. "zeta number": 2.5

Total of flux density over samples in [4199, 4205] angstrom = 125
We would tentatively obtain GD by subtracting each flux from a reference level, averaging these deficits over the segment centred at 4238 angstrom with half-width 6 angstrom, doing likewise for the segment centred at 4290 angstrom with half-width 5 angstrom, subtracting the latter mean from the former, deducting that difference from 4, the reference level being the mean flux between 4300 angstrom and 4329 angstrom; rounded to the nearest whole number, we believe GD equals 5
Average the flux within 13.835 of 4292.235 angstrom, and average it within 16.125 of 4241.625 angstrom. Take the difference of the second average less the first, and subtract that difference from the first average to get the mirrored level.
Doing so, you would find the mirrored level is 18.6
